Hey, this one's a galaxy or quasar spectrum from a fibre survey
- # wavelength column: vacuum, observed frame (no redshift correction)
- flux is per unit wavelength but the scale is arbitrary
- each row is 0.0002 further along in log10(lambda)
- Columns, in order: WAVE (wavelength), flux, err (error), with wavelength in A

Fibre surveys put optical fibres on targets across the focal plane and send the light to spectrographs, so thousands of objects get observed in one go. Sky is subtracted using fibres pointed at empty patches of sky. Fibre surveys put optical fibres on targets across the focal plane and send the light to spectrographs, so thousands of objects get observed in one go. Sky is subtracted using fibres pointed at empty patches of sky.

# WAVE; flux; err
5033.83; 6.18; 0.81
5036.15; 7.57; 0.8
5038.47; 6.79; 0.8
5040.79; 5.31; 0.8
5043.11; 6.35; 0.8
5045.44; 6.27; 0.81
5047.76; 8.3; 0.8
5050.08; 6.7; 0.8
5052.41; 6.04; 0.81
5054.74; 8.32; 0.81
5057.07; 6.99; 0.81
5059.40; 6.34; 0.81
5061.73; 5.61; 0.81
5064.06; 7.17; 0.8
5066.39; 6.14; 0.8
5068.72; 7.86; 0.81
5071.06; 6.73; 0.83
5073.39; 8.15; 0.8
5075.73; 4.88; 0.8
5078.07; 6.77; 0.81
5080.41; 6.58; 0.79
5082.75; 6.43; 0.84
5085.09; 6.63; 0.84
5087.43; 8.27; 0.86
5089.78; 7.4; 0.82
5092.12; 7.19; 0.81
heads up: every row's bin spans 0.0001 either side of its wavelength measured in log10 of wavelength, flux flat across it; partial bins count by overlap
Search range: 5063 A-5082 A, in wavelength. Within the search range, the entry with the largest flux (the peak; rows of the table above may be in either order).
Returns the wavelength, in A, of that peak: 5073.39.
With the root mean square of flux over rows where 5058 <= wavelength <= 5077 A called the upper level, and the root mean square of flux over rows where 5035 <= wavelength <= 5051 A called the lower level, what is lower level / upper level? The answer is 1.02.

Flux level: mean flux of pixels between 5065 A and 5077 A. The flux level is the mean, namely 6.8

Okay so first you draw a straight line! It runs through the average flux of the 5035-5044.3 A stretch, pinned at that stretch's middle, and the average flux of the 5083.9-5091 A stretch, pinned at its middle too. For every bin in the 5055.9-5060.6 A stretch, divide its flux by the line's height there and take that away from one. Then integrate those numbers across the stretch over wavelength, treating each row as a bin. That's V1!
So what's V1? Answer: 0.14 A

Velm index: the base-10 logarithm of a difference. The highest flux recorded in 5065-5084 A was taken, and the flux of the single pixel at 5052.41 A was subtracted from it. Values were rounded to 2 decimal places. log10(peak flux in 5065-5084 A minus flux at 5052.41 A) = 0.32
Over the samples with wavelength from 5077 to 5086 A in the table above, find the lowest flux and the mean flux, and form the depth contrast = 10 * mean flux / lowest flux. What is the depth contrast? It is 10.3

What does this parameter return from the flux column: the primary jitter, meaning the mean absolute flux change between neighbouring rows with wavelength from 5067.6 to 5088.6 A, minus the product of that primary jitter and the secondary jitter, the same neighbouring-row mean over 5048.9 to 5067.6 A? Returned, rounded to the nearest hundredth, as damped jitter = -0.22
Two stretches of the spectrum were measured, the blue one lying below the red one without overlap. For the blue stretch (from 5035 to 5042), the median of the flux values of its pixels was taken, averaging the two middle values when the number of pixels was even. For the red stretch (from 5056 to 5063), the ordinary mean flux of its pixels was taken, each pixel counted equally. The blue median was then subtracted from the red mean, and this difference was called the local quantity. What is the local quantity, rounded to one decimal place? -0.5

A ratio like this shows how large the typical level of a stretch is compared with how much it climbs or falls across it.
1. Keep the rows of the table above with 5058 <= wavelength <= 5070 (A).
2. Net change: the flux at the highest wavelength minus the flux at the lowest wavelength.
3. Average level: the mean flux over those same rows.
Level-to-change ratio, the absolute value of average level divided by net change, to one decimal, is 4.4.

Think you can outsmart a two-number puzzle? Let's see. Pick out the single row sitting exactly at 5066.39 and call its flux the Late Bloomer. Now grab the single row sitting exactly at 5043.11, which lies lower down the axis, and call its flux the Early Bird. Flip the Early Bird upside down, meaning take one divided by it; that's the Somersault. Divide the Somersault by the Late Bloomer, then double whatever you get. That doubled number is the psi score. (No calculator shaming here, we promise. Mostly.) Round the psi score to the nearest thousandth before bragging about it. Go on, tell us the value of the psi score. 0.051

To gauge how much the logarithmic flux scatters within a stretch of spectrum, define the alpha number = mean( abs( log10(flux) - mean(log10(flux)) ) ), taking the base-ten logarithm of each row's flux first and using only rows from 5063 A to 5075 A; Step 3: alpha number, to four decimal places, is 0.0381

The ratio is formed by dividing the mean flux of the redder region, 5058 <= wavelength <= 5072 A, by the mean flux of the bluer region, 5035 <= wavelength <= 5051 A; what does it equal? 0.98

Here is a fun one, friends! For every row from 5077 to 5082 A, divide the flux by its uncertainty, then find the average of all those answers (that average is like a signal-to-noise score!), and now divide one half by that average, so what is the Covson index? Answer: 0.060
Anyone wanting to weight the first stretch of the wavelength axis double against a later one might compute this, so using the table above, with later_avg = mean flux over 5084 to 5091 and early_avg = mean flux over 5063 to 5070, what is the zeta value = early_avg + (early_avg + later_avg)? 21.5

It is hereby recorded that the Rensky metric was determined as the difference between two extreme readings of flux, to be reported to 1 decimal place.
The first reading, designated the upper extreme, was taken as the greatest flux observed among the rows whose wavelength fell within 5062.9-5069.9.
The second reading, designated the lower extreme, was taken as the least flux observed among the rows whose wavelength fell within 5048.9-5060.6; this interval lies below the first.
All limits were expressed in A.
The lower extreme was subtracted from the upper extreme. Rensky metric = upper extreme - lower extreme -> 1.8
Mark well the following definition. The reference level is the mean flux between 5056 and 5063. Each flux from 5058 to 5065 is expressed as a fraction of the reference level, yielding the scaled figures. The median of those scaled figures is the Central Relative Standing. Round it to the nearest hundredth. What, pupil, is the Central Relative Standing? 1.00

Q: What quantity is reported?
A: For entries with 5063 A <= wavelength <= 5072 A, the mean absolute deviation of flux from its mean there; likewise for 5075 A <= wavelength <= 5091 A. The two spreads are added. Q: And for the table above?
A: 1.20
